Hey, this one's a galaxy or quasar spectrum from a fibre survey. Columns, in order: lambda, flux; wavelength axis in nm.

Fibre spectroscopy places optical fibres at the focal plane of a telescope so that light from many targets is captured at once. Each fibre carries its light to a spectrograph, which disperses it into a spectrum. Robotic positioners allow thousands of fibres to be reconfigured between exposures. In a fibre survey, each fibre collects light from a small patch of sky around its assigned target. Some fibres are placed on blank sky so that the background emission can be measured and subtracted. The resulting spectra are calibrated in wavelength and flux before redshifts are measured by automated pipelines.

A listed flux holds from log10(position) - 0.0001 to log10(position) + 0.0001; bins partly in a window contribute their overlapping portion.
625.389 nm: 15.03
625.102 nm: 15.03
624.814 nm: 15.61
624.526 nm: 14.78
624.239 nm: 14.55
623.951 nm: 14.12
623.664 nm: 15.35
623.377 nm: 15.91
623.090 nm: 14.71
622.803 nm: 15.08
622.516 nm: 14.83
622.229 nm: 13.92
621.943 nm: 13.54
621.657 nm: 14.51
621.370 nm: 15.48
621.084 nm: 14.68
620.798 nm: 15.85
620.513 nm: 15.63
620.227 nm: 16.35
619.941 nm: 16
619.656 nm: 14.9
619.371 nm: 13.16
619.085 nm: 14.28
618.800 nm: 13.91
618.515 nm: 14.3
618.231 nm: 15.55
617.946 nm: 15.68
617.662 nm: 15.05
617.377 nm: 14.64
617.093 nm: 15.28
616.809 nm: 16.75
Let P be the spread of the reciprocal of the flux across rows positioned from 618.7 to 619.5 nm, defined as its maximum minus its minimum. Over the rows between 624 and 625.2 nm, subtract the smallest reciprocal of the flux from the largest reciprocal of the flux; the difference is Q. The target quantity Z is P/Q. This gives 1.3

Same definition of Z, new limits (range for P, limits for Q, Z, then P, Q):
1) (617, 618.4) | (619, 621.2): 0.3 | 0.0045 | 0.0148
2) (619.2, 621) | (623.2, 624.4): 1.9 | 0.0148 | 0.0080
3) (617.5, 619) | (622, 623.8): 0.9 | 0.0081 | 0.0090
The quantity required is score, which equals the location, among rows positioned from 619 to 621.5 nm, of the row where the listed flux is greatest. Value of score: 620.227 nm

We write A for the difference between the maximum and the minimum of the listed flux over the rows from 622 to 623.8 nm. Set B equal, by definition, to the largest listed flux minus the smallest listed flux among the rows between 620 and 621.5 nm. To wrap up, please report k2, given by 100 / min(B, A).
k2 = 60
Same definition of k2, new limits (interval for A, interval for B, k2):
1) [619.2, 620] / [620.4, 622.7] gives 43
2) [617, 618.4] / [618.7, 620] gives 96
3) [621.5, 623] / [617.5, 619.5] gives 65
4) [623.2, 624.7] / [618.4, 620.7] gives 56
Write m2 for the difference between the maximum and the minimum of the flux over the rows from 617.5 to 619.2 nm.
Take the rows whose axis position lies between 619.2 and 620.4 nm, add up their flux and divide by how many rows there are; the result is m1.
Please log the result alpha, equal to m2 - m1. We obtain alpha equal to -13.3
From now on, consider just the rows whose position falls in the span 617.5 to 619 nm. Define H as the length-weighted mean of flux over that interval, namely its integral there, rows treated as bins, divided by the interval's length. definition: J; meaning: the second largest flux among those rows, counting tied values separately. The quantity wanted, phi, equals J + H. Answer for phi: 30.4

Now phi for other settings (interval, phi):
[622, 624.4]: 30.1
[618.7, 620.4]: 30.8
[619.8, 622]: 31.3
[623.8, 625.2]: 29.8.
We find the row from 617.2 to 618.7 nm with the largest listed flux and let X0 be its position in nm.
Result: 617.946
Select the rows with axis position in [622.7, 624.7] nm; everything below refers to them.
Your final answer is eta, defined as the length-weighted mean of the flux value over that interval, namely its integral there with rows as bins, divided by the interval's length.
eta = 14.9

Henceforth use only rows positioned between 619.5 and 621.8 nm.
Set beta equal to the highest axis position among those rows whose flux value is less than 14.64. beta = 621.657 nm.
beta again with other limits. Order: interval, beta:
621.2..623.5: 622.229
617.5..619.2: 619.085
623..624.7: 624.239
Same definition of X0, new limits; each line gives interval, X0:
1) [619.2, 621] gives 620.227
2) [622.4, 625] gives 623.377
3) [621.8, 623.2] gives 622.803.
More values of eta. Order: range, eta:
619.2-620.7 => 15.2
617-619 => 14.9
